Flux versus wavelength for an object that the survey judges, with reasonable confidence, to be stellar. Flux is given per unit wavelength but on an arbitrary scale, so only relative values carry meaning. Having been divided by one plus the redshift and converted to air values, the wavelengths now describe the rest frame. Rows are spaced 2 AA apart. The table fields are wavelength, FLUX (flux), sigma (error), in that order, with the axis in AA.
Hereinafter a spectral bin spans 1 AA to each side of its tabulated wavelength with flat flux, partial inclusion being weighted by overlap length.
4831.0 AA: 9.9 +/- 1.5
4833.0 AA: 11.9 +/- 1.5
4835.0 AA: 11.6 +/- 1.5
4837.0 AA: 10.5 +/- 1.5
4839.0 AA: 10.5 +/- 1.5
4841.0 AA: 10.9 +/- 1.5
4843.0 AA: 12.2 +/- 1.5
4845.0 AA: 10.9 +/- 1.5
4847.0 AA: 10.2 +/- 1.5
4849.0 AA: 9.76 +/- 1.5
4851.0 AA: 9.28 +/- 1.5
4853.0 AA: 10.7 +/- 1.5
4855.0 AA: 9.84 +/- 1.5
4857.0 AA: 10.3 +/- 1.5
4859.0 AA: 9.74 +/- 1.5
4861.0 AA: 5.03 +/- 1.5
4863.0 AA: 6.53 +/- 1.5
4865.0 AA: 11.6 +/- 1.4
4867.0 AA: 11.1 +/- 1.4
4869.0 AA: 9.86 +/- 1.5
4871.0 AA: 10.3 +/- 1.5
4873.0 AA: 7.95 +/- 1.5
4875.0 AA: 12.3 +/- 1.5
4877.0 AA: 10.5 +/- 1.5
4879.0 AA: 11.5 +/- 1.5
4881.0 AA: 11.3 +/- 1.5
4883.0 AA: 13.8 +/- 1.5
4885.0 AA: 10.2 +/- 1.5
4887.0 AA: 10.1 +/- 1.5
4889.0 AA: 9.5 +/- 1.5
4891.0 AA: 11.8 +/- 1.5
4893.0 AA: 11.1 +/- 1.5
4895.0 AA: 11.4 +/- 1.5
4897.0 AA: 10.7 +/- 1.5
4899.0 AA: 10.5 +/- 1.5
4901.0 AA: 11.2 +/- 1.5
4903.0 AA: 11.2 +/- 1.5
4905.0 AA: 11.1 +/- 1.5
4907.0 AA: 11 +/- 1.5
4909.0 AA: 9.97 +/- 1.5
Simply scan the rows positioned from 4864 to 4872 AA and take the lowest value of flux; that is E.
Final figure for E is 9.86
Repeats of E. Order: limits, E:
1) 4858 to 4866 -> 5.03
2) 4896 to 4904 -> 10.5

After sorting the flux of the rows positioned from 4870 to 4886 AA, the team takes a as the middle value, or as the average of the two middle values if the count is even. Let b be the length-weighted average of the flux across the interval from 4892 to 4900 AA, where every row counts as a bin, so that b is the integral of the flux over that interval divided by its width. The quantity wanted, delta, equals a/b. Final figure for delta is 1.00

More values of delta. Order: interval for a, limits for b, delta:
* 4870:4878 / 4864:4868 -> 0.92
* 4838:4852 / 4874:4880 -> 0.92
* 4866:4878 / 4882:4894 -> 0.94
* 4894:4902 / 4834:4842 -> 1.01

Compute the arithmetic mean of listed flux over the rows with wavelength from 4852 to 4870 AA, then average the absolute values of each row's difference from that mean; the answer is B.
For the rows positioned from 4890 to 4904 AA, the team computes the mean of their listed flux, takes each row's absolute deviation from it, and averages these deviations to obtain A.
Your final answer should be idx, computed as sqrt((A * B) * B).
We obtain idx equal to 0.90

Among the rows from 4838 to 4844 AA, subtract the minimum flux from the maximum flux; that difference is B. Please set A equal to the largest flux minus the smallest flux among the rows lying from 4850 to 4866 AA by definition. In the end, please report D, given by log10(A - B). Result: 0.7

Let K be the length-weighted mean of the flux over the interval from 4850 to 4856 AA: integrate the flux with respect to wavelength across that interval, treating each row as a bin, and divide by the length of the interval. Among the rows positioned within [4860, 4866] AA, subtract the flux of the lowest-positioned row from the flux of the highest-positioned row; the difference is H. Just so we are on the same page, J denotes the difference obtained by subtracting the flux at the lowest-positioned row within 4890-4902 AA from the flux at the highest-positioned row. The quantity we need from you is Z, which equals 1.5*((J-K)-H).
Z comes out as -26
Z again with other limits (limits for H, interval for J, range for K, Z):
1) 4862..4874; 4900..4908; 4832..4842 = -19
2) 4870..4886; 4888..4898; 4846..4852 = -13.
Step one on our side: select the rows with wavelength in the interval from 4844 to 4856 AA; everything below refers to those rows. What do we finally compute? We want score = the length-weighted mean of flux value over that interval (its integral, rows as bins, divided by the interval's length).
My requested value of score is 10.1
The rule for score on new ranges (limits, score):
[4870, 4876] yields 10.2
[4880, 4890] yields 11.0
